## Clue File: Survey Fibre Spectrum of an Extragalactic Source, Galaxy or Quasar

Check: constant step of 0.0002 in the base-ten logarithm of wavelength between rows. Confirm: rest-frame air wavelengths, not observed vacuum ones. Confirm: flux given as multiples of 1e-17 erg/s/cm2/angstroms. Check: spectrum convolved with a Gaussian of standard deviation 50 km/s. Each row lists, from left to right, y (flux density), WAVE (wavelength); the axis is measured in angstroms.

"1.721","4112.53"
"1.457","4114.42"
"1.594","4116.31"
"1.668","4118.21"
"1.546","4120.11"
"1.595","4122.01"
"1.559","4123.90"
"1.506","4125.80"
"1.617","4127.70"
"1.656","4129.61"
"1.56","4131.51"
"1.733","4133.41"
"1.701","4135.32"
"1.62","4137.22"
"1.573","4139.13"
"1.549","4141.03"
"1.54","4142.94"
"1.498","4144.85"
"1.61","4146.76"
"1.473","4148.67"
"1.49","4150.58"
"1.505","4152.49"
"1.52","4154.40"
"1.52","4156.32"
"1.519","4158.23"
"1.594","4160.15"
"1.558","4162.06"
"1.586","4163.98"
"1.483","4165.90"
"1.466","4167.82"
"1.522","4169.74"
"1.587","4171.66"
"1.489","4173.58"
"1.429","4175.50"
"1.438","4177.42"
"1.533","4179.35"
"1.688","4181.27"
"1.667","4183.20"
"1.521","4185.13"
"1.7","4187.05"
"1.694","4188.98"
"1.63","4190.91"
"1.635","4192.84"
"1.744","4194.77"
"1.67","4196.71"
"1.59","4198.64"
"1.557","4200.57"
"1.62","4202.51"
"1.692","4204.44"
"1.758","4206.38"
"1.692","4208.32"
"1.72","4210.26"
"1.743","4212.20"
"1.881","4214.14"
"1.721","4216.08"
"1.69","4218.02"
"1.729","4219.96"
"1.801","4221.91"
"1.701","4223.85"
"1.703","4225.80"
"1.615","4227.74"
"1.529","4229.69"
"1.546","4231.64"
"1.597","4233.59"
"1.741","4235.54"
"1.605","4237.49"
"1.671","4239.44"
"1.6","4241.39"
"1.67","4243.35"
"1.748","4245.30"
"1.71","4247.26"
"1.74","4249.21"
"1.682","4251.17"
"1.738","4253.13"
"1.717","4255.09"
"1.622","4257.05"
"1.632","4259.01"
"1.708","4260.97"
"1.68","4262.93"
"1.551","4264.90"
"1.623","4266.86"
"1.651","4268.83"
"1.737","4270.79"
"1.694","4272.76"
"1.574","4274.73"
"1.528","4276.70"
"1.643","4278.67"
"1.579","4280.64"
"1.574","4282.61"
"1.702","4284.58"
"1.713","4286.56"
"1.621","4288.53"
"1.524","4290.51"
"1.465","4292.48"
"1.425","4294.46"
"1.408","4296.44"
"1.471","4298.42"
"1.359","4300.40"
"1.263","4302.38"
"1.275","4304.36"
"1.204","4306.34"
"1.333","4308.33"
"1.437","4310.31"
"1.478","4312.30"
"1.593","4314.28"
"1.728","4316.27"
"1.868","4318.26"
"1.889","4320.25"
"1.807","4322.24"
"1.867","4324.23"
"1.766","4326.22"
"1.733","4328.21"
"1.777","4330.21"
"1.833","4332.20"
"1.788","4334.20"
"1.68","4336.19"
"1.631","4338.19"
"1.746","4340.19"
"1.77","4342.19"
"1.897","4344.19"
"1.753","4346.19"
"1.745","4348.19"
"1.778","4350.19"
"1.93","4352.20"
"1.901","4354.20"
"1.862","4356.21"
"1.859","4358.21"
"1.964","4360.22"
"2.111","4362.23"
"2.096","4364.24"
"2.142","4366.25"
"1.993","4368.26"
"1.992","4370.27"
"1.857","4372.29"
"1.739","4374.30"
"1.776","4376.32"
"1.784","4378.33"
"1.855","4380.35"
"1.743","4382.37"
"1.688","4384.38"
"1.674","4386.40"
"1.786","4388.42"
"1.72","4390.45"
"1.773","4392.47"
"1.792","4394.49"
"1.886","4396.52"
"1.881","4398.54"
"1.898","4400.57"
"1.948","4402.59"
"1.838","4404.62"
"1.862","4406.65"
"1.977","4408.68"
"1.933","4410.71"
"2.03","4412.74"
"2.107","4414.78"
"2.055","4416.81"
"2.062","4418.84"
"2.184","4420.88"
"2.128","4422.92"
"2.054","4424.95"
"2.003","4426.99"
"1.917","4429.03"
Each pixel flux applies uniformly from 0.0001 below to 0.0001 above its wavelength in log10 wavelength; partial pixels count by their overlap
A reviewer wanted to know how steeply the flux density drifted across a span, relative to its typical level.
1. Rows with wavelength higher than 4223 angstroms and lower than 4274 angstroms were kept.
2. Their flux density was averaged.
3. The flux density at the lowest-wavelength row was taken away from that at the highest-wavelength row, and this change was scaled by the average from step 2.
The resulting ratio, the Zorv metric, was 0.00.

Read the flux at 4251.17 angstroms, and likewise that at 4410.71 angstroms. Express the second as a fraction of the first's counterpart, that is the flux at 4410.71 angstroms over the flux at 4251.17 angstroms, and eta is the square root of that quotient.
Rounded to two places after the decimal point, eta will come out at 1.07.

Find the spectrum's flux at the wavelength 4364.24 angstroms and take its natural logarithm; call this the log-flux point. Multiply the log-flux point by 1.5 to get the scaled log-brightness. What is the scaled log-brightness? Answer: 1.1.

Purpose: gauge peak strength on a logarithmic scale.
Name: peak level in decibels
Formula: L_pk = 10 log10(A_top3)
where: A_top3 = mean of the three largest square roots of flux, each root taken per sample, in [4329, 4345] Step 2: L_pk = 1.32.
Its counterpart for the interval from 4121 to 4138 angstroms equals 1.15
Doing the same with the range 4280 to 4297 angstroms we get 1.12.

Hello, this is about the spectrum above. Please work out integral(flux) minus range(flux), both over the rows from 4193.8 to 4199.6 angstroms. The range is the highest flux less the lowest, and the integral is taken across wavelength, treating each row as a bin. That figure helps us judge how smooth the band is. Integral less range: 10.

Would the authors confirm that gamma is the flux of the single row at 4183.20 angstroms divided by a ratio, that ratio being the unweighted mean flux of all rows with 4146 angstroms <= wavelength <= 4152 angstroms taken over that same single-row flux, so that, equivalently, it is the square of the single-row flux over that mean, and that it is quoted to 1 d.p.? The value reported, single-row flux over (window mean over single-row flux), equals 1.8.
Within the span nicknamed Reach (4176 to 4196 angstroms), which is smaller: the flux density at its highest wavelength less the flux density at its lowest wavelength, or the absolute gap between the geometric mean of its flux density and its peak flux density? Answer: 0.12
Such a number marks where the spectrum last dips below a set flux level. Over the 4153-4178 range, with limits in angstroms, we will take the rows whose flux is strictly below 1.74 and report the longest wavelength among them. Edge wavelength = 4177.42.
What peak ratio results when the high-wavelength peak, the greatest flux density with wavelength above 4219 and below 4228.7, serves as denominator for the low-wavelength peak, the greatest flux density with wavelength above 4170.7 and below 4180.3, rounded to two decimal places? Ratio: 0.88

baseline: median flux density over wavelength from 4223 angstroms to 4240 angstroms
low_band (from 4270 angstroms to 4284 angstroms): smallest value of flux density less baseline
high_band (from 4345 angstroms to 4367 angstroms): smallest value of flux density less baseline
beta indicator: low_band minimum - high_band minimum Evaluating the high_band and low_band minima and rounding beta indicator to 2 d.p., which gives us -0.22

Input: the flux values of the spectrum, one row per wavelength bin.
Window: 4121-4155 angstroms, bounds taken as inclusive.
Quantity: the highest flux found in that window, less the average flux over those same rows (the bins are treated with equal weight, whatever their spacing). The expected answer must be 0.16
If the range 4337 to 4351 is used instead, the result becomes 0.14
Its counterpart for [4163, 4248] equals 0.24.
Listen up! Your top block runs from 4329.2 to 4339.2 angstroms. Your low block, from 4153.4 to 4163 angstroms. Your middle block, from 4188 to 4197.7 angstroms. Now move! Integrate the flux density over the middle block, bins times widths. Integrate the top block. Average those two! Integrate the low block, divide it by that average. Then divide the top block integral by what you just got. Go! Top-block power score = 20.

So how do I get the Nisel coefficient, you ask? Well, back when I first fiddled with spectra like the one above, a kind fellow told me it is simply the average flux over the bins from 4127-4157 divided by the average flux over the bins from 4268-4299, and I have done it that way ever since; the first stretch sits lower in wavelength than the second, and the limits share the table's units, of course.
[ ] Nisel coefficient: 0.99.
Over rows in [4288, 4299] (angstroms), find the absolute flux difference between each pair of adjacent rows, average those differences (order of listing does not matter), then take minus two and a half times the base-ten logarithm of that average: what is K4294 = 3.15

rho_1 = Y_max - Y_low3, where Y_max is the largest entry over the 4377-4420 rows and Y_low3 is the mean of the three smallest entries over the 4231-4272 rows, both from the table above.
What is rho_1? 0.54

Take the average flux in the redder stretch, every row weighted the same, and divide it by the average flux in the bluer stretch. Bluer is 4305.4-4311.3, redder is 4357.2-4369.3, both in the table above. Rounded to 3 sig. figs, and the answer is 1.53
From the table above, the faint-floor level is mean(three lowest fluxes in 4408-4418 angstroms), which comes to 1.98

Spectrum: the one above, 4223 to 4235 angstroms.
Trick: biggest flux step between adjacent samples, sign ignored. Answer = 0.088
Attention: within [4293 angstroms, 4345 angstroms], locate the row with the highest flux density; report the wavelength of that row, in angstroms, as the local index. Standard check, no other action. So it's 4344.19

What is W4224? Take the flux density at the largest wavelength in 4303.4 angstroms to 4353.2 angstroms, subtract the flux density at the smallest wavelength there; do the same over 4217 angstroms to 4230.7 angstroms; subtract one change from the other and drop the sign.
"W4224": 0.82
